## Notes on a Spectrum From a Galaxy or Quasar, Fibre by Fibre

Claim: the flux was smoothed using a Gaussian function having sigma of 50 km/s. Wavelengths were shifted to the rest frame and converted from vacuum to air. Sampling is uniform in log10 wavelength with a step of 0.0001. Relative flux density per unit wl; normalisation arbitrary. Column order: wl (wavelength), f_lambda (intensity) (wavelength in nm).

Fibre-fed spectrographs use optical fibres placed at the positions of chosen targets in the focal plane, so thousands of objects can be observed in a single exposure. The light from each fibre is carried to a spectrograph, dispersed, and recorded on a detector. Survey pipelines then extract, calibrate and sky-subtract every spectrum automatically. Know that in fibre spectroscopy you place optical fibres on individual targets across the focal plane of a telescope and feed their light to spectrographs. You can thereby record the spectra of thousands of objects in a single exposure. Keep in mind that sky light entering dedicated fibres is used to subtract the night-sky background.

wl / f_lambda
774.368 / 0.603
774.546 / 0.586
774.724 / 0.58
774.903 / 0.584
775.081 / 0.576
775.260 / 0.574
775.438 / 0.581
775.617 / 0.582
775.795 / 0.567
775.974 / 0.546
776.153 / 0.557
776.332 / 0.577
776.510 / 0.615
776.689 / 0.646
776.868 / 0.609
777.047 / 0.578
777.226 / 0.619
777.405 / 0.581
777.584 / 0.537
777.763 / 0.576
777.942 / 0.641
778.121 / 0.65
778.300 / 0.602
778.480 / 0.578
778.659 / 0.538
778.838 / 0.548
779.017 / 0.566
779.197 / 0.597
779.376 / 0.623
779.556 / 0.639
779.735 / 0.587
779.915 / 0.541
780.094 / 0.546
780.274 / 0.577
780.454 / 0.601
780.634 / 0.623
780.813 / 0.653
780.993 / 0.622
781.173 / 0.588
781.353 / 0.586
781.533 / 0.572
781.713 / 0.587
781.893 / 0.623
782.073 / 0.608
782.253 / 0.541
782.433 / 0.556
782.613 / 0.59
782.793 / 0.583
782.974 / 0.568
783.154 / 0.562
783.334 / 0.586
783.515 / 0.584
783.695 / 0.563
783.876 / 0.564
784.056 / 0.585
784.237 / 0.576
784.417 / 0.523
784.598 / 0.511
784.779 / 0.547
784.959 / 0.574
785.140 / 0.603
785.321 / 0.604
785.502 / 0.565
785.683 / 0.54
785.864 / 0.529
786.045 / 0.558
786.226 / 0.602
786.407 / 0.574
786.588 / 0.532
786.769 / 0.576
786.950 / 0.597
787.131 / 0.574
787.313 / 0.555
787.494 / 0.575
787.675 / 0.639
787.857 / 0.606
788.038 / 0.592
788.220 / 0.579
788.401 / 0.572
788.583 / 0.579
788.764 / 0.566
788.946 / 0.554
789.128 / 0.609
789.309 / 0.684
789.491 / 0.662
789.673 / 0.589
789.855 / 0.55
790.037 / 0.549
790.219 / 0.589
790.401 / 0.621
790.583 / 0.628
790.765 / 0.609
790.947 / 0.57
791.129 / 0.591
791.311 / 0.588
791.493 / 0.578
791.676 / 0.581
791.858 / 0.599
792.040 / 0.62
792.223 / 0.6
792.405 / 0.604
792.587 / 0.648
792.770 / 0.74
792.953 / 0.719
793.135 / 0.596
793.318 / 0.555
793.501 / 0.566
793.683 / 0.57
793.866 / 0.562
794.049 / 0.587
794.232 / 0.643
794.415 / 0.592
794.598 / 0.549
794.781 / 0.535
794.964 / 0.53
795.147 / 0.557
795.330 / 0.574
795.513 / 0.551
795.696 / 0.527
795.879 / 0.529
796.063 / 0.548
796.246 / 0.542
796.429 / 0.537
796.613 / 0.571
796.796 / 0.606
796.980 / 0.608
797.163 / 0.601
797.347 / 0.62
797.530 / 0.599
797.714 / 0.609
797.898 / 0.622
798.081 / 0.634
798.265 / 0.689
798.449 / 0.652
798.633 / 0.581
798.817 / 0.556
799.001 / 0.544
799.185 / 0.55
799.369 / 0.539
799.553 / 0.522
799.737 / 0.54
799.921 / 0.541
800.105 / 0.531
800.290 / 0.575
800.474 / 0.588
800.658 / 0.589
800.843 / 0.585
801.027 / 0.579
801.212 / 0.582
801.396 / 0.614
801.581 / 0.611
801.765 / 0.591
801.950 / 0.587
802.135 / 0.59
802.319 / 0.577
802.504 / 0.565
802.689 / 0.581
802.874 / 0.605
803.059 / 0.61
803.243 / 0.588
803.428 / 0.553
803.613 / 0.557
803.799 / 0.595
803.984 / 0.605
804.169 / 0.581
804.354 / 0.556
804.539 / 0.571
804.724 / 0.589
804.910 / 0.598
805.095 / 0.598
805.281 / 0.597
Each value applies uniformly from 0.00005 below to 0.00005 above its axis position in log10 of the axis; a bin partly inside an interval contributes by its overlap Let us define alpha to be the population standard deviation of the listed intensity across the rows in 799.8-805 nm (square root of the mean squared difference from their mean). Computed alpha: 0.020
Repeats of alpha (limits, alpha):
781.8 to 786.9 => 0.027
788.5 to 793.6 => 0.047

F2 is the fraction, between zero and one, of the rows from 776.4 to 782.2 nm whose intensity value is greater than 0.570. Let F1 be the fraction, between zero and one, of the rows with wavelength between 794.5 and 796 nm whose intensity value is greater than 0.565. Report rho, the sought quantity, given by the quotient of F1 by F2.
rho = 0.15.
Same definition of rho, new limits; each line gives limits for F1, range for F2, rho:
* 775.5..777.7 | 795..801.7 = 1.29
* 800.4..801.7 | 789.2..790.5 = 1.40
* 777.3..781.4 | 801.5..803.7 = 1.04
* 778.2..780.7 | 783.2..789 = 1.20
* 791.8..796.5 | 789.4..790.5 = 0.81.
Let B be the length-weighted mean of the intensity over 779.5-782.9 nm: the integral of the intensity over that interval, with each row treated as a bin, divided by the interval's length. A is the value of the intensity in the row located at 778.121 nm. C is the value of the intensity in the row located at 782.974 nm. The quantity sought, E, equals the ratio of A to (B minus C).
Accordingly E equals 29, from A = 0.65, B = 0.590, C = 0.568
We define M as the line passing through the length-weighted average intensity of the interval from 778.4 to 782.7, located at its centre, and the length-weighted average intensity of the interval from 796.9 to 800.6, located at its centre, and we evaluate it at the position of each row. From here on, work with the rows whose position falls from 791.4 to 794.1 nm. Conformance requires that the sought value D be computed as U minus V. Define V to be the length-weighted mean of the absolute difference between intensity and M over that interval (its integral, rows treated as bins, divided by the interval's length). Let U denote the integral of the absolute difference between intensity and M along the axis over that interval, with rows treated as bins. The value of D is 0.062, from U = 0.099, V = 0.037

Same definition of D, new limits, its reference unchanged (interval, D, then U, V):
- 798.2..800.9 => 0.062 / 0.098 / 0.036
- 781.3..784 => 0.029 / 0.045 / 0.017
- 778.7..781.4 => 0.048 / 0.076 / 0.028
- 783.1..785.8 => 0.044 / 0.070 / 0.026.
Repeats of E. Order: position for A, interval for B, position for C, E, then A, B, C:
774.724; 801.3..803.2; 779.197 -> -154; 0.58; 0.593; 0.597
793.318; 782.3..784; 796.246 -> 18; 0.555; 0.572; 0.542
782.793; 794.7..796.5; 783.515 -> -14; 0.583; 0.543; 0.584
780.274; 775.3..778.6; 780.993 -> -18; 0.577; 0.591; 0.622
